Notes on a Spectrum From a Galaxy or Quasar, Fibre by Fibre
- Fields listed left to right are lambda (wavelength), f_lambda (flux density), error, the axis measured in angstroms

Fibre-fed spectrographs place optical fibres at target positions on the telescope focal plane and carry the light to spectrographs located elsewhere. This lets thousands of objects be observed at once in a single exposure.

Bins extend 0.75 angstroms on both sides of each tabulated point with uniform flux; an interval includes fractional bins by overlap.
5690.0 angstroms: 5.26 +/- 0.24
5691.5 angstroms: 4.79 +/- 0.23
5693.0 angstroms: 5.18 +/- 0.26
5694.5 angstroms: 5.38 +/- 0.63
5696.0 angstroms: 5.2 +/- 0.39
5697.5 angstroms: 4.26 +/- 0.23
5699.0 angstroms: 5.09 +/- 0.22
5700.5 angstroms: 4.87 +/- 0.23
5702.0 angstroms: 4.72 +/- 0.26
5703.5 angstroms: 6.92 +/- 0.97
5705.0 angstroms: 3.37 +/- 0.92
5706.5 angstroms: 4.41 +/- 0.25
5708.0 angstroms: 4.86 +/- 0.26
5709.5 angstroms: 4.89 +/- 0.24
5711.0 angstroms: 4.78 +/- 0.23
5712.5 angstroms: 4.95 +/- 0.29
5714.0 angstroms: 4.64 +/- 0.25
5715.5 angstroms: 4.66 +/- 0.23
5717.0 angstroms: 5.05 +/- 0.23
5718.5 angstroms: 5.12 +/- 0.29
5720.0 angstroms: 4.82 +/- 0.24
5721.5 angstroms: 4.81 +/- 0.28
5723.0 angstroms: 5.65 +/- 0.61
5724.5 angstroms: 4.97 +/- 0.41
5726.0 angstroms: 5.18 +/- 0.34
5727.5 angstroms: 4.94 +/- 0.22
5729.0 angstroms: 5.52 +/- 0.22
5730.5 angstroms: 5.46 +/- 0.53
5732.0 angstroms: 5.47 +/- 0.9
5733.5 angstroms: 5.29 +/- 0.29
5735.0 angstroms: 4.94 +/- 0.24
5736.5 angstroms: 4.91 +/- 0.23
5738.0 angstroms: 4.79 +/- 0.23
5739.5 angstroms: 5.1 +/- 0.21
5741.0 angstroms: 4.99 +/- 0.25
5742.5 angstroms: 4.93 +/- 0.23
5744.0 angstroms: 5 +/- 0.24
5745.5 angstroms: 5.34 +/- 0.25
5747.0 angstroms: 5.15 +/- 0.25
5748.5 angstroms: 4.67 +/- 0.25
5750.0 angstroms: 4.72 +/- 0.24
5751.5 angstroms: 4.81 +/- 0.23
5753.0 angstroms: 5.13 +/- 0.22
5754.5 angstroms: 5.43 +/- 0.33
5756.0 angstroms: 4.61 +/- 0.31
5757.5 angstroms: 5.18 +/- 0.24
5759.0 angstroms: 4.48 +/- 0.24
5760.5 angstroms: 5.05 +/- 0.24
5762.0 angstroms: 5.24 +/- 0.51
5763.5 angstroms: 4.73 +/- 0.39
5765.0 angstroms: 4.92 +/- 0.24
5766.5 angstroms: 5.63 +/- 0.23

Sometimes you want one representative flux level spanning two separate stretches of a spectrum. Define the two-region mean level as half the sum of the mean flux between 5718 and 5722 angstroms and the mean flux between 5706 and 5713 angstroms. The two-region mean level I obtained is 4.85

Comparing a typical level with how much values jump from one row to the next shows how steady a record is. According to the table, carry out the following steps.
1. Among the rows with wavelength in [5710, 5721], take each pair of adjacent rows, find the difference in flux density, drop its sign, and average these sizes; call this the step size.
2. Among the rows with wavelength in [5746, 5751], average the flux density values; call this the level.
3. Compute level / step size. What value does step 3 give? 23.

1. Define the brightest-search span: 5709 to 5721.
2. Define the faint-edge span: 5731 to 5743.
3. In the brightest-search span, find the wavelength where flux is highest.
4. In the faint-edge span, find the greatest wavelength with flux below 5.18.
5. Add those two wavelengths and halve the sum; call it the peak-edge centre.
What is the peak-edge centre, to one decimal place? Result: 5730.5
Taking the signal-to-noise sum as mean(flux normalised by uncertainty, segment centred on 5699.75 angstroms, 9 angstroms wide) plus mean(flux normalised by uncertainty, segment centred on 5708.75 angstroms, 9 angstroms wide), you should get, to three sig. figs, 33.3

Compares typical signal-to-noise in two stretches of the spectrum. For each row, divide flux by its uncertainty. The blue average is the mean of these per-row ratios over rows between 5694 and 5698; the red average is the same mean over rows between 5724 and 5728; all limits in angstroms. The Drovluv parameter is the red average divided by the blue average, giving 1.23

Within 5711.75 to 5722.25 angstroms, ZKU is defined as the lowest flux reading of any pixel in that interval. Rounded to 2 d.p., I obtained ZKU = 4.64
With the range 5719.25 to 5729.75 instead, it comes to 4.81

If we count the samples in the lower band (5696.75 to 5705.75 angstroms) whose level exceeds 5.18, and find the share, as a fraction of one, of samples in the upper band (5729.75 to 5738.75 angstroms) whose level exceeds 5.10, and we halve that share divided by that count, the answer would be 0.25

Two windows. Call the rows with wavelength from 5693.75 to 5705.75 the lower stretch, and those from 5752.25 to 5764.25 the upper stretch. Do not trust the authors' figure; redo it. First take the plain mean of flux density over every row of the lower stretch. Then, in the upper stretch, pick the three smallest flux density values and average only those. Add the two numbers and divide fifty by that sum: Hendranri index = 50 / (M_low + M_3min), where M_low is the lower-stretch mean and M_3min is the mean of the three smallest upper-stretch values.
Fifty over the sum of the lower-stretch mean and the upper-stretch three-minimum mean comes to 5.22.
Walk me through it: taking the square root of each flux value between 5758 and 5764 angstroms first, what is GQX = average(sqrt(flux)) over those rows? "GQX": 2.21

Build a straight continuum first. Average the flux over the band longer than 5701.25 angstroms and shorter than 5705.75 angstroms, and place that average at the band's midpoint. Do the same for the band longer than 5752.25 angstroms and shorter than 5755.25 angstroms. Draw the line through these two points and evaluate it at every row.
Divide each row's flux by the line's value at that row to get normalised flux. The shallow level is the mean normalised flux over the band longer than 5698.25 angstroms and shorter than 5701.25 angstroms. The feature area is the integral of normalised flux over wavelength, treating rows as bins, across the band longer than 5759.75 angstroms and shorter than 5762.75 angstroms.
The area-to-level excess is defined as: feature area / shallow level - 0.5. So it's 2.40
